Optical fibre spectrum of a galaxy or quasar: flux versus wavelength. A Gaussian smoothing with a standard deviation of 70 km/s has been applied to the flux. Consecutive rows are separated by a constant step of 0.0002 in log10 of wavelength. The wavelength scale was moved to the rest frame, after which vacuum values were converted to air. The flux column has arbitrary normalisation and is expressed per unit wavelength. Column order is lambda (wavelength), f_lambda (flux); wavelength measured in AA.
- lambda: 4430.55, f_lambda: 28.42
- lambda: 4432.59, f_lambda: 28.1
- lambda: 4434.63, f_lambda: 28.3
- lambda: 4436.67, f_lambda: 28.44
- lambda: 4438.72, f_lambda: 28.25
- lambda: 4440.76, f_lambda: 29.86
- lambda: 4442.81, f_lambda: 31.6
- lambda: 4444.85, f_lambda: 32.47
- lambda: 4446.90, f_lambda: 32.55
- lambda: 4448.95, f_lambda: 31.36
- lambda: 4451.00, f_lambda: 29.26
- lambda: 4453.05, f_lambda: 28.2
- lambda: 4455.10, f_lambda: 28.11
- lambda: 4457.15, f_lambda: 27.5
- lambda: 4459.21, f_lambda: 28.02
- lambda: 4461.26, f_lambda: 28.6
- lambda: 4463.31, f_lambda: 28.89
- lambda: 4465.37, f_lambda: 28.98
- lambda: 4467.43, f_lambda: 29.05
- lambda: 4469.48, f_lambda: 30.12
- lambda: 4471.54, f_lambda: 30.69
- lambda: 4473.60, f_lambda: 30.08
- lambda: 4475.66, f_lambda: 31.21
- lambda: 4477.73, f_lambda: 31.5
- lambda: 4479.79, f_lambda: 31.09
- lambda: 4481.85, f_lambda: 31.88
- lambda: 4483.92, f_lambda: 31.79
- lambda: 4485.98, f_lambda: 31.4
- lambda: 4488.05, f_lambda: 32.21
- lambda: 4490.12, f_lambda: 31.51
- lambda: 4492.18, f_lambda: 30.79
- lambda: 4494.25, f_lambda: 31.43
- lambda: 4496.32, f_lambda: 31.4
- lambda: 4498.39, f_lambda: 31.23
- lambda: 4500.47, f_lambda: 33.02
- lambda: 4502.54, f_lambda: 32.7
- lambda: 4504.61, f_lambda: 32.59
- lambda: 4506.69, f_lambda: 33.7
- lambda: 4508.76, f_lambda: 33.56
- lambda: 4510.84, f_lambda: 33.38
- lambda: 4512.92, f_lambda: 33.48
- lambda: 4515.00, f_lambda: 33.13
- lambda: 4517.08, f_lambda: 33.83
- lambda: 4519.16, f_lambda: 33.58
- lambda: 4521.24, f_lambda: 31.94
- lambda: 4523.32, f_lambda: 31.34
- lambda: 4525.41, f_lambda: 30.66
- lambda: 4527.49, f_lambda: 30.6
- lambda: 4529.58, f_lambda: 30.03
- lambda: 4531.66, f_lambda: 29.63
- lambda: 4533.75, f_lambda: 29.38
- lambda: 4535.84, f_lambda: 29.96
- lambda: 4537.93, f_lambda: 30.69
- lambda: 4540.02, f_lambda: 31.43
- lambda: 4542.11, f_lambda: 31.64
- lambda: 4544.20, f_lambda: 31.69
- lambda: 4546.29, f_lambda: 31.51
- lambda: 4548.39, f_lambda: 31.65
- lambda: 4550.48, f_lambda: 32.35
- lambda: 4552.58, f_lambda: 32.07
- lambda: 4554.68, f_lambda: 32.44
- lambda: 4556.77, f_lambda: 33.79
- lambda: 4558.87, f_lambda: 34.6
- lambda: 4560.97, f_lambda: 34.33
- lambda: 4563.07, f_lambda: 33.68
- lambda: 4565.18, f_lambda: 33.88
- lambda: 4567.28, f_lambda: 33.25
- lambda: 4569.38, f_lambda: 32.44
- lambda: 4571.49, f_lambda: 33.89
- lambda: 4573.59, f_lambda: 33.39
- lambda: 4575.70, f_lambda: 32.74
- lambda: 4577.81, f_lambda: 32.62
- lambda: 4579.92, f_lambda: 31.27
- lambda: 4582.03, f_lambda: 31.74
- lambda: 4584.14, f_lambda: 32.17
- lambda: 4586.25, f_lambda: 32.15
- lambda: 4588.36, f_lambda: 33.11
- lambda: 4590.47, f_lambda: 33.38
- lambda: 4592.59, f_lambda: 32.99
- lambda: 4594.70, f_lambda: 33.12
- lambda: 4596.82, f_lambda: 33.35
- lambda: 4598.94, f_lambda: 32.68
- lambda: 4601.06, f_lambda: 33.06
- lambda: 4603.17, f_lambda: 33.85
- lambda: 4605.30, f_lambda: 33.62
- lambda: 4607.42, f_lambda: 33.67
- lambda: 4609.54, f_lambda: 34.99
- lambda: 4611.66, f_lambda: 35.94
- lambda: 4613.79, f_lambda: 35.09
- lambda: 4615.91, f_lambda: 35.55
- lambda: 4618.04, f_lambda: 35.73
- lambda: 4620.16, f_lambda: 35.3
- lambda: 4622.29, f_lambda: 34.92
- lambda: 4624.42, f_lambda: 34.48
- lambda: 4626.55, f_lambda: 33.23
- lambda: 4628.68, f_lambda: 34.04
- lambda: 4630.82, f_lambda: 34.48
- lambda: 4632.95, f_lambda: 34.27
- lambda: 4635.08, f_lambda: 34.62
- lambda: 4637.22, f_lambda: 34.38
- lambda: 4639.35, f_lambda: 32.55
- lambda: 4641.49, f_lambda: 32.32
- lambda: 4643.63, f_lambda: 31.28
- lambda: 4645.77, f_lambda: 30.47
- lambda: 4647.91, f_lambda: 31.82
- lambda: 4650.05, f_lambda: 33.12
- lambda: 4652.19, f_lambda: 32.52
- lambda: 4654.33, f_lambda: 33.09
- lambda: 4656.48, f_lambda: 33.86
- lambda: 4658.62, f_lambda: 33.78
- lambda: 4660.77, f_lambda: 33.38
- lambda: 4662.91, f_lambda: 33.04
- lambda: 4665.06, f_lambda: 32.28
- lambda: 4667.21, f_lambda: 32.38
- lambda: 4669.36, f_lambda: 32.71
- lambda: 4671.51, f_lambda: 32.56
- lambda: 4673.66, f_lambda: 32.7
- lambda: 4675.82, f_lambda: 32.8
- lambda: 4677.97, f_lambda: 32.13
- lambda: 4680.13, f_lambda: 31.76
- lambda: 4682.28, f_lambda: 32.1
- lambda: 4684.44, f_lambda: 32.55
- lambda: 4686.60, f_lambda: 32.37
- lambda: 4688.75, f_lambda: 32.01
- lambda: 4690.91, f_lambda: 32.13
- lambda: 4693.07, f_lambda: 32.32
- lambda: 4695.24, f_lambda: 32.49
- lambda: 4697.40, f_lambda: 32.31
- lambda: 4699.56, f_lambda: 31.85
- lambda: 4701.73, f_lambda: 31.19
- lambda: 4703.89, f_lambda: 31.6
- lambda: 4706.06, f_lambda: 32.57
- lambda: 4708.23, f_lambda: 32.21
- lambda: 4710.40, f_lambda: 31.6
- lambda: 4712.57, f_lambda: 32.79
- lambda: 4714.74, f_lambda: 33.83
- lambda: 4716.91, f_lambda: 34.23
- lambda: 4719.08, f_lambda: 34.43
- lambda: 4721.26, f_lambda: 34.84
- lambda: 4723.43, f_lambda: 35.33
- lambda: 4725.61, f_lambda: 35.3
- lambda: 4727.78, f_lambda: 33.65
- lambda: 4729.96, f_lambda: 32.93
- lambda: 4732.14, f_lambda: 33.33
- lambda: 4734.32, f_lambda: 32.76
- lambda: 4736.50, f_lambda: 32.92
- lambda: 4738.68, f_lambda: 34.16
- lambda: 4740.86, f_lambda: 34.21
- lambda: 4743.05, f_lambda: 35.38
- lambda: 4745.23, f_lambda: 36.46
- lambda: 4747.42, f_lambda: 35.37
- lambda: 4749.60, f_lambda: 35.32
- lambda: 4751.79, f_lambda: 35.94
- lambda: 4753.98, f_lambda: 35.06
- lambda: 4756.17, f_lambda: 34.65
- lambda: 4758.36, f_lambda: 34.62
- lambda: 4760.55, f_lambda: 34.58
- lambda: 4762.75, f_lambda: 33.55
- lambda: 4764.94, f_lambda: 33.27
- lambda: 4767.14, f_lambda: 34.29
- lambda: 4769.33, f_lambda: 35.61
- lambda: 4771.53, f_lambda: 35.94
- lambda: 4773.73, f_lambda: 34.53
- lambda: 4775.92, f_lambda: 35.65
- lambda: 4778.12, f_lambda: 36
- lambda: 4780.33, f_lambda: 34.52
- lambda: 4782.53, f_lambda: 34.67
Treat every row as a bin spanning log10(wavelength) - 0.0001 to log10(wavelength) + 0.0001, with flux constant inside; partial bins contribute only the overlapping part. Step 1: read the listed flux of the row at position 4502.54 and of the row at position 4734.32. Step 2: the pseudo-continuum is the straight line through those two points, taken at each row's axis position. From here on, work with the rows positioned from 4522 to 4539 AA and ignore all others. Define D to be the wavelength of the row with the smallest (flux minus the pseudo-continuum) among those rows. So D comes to 4533.75 AA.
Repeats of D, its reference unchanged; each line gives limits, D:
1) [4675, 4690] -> 4680.13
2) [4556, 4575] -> 4569.38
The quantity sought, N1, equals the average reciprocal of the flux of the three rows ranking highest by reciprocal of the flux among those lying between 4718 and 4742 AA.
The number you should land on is 0.0304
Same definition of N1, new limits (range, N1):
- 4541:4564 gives 0.0316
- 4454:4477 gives 0.0359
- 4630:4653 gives 0.0321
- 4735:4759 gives 0.0296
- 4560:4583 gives 0.0314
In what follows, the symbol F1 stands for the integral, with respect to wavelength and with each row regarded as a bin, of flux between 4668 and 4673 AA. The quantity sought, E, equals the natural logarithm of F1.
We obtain 5.10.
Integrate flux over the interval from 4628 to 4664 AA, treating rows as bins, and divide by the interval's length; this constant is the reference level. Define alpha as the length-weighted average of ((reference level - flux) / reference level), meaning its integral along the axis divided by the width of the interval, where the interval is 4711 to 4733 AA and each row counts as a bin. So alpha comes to -0.03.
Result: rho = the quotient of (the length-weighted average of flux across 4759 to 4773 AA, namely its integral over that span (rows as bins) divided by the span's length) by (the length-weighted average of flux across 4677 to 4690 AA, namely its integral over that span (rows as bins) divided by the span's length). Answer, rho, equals 1.07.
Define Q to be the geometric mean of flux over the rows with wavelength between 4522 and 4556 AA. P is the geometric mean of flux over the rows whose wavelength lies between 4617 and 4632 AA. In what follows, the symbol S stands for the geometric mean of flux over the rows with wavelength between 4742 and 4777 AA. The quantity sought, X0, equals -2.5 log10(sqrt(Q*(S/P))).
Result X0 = -1.87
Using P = 34.6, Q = 31.1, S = 35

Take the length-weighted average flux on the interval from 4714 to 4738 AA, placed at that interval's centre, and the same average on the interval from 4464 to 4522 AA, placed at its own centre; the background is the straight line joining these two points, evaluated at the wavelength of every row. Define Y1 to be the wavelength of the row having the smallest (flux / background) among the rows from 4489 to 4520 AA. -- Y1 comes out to 4492.18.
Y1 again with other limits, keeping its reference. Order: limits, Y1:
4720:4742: 4734.32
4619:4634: 4626.55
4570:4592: 4579.92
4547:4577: 4548.39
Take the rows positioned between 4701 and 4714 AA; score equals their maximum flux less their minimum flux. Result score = 1.6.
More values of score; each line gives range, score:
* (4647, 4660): 2.0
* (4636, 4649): 3.9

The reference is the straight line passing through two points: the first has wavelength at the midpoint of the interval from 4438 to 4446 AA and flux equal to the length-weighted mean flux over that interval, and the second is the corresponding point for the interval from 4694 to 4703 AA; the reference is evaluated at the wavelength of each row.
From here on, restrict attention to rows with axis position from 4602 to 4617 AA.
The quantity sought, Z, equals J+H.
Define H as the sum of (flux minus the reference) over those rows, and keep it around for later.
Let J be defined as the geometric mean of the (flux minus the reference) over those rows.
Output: 25.2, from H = 22.1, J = 3.0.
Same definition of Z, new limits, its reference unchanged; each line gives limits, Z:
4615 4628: 23.0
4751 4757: 11.9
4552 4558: 6.0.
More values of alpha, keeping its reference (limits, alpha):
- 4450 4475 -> 0.12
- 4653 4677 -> 0.00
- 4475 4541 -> 0.04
